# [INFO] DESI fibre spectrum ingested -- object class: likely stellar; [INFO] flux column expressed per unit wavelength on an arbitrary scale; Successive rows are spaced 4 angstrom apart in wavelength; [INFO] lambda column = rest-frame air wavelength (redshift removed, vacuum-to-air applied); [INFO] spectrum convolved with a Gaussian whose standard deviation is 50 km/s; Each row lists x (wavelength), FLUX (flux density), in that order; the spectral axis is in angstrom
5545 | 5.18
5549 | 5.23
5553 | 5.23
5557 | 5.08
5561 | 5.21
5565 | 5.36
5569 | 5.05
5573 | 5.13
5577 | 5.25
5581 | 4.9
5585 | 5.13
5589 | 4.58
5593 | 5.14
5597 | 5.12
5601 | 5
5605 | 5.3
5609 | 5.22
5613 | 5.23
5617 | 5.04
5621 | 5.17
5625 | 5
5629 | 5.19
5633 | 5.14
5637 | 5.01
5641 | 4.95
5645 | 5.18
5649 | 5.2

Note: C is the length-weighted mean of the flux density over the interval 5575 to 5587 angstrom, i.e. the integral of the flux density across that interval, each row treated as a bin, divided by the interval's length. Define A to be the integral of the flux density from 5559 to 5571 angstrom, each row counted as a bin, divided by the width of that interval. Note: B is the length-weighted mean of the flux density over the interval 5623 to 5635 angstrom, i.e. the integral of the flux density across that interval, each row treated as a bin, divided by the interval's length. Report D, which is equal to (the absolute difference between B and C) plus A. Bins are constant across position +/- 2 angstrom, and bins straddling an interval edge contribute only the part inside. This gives 5.22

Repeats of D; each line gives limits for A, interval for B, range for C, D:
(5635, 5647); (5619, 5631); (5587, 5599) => 5.22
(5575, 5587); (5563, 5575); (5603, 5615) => 5.16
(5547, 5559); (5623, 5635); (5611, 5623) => 5.22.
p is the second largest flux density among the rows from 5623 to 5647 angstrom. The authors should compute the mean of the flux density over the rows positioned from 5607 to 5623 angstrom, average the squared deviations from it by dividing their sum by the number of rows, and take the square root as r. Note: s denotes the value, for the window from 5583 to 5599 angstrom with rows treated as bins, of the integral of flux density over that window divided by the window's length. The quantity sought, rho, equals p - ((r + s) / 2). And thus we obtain 2.65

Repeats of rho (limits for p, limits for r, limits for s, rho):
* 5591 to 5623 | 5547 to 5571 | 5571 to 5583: 2.63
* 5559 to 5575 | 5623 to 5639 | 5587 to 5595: 2.74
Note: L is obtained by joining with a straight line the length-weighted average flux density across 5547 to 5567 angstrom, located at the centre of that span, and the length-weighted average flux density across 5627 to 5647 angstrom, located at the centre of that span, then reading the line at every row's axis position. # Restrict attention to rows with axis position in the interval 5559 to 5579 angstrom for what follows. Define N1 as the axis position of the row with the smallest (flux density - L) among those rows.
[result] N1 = 5569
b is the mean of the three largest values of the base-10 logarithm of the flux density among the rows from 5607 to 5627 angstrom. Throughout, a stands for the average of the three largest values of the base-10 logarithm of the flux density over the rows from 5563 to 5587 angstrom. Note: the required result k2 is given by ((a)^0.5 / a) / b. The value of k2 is 1.64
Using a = 0.7198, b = 0.7166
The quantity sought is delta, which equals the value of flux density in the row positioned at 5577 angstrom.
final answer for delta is 5.25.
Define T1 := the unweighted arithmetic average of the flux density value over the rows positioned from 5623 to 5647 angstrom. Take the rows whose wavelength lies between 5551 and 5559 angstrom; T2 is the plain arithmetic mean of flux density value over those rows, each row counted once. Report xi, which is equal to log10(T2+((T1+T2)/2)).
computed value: 1.01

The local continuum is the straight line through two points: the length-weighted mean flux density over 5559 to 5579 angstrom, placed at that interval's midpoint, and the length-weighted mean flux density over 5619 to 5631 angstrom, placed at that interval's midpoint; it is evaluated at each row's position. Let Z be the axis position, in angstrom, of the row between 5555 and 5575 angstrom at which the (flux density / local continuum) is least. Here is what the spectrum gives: 5569 angstrom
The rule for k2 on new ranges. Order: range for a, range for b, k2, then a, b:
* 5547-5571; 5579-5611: 1.64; 0.7221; 0.7176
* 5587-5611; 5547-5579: 1.63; 0.7176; 0.7226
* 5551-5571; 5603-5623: 1.63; 0.7215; 0.7201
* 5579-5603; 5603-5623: 1.65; 0.7101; 0.7201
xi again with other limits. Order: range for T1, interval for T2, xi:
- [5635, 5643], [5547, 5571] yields 1.01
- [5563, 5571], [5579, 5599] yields 1.00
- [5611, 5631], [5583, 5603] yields 1.00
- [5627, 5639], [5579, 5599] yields 1.00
